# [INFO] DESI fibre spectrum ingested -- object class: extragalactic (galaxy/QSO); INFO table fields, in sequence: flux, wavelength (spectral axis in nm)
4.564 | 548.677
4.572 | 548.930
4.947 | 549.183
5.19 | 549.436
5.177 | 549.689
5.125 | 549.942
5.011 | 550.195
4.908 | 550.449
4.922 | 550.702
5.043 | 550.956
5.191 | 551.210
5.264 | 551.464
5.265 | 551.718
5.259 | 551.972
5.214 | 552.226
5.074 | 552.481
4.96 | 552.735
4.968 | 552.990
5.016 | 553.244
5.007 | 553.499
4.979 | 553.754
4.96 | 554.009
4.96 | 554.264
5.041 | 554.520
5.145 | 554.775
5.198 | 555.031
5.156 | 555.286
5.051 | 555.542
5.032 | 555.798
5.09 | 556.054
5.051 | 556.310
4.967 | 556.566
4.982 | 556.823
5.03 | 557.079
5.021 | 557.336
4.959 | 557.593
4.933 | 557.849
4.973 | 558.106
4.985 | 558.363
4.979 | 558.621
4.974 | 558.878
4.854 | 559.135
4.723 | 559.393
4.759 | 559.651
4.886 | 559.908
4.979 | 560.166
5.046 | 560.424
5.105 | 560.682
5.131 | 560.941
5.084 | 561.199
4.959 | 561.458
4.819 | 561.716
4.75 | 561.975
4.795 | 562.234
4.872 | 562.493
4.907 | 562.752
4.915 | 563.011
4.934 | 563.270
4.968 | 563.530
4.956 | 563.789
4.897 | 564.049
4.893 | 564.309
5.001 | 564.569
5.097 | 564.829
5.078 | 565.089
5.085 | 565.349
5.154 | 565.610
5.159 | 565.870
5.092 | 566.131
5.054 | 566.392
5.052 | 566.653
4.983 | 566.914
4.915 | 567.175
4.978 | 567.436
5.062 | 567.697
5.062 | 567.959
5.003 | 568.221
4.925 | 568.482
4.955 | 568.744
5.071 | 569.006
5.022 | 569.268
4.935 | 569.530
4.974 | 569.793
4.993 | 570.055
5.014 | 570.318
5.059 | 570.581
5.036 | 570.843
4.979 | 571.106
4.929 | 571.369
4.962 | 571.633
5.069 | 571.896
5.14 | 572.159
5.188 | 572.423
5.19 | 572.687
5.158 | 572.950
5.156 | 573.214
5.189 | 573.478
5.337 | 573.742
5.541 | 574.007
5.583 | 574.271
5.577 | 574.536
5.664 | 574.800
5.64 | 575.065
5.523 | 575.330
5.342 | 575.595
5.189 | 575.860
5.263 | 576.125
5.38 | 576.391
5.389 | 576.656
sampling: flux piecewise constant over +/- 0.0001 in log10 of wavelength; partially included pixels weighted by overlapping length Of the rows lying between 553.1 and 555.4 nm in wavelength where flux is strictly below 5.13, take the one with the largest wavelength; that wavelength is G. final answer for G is 554.520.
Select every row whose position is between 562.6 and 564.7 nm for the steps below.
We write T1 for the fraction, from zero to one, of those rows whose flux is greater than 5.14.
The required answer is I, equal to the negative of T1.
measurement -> 0.00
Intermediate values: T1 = 0.00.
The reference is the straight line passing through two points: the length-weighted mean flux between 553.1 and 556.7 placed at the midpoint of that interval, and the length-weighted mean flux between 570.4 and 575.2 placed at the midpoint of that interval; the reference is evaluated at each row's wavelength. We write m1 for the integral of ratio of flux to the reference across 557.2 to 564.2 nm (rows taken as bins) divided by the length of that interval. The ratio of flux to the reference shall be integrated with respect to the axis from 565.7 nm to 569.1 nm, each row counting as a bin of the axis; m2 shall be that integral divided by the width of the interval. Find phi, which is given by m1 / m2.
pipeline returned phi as 1.00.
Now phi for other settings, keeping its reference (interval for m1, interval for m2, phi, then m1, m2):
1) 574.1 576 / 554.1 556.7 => 1.04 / 1.04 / 1.00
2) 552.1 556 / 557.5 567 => 1.04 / 1.00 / 0.97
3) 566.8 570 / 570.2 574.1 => 0.98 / 0.96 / 0.98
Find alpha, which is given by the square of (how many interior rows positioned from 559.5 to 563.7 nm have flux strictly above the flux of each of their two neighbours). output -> 1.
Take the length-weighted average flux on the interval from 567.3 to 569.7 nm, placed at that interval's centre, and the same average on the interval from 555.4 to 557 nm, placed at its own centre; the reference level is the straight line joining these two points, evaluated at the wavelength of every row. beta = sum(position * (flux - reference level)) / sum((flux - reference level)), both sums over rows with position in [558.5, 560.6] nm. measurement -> 559.43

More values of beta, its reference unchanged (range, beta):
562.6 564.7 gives 563.56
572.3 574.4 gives 573.63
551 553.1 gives 551.57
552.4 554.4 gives 553.62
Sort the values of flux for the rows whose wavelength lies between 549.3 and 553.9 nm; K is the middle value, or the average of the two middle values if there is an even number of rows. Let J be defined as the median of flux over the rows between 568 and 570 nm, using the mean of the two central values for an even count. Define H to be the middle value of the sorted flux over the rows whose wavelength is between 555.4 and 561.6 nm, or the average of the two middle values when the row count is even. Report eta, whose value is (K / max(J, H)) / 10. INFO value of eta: 0.102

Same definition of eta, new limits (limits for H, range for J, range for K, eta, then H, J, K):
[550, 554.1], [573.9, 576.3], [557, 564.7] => 0.089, 5.01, 5.54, 4.96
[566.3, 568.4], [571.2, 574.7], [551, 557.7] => 0.097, 5.03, 5.19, 5.04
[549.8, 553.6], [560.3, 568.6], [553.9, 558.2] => 0.100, 5.04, 4.99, 5.03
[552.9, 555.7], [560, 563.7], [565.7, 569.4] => 0.100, 5.02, 4.95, 5.04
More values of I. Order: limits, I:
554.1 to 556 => -0.43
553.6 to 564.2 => -0.07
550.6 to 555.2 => -0.39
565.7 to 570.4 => -0.06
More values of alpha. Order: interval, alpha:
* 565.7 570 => 1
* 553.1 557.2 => 4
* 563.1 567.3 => 9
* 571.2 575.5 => 9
